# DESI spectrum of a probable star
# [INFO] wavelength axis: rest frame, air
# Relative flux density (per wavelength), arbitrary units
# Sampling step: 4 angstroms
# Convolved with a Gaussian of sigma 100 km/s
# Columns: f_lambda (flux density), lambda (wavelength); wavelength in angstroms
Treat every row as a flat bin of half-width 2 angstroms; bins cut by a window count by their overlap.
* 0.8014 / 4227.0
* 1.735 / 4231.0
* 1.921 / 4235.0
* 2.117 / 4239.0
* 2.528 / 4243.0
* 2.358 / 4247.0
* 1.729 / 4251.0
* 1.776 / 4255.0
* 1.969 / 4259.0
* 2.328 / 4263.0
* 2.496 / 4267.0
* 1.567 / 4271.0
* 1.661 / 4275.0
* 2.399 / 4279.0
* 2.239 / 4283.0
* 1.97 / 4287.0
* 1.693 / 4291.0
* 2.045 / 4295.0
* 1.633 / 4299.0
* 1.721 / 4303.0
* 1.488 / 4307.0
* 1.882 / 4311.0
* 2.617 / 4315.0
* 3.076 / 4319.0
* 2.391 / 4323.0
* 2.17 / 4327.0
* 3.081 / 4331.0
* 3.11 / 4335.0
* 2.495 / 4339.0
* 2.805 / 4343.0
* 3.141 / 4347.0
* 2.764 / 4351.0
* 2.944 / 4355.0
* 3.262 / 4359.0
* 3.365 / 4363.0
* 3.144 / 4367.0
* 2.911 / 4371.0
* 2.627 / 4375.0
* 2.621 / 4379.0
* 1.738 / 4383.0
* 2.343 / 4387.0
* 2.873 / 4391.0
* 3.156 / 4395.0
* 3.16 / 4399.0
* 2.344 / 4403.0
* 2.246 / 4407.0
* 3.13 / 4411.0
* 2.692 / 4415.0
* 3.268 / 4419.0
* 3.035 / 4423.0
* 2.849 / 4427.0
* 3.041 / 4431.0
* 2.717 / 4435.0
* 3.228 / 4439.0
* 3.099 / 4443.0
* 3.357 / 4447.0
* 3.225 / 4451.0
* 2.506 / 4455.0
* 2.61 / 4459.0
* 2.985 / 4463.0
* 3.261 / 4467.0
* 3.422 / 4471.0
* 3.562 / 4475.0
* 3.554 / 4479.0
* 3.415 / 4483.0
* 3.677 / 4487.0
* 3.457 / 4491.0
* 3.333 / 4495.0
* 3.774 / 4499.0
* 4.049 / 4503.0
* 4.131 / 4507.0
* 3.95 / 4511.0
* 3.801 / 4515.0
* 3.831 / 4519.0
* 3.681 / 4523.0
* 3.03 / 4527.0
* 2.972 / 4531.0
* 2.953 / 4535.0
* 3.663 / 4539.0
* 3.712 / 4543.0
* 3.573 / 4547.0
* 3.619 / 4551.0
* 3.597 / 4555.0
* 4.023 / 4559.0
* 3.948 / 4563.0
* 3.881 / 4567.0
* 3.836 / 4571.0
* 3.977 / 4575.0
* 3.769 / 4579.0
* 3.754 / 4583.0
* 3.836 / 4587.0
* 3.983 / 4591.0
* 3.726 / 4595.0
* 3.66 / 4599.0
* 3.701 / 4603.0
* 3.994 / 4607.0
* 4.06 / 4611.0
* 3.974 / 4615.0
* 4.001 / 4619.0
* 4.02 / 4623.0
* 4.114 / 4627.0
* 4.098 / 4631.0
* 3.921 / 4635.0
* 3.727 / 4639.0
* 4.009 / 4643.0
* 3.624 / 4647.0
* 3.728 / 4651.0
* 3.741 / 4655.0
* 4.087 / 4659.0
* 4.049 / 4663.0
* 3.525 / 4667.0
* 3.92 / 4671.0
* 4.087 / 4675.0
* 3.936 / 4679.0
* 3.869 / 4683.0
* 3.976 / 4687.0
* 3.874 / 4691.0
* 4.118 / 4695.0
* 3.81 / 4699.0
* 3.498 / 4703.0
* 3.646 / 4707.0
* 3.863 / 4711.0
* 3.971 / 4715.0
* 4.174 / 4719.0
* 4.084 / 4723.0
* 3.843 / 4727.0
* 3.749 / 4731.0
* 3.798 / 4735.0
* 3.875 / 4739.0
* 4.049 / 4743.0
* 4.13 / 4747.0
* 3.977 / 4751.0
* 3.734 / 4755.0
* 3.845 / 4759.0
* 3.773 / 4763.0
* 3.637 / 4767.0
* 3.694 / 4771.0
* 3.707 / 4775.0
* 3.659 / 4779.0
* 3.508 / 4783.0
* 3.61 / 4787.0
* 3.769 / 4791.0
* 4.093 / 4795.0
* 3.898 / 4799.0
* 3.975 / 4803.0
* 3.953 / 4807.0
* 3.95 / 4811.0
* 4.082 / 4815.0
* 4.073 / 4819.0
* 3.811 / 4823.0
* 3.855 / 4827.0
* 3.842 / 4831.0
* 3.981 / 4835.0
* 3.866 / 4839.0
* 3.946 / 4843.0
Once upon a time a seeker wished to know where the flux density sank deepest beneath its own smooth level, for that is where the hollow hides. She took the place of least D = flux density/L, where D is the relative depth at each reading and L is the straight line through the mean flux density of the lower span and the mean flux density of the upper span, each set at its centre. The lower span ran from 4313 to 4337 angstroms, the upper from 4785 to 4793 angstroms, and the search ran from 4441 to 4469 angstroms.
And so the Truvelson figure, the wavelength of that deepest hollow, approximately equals 4455.0 angstroms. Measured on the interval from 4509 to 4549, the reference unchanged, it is 4535.0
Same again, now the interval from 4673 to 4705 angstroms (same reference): 4703.0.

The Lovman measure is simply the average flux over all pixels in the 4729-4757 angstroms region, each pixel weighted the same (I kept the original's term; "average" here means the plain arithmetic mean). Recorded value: 3.9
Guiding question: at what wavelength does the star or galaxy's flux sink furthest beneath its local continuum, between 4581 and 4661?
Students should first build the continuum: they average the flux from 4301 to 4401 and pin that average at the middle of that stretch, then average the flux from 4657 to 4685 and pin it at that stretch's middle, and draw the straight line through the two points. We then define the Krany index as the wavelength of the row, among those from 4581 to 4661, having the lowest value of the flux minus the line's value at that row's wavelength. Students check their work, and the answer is 4647.0 angstroms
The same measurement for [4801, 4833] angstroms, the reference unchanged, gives 4831.0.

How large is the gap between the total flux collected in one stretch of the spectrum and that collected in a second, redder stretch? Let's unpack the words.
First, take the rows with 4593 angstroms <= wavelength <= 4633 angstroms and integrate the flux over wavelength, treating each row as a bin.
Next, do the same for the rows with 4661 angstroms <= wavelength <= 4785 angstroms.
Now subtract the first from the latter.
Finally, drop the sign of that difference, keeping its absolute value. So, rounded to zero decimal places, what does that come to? 320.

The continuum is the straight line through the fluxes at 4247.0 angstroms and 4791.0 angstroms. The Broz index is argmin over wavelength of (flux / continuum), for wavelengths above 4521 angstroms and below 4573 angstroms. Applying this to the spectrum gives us 4535.0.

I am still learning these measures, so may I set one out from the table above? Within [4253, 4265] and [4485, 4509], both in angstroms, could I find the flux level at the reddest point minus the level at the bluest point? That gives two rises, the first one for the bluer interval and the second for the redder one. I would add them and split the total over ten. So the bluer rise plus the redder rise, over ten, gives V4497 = 0.10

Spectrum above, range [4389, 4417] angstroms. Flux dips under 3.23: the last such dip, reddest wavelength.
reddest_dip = 4415.0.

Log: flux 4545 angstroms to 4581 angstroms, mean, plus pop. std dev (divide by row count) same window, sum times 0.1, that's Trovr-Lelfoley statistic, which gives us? 0.396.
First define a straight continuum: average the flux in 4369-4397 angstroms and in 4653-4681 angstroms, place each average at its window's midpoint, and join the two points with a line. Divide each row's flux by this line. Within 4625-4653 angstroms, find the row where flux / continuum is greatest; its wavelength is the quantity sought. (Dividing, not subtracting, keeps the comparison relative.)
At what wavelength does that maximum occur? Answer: 4627.0 angstroms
